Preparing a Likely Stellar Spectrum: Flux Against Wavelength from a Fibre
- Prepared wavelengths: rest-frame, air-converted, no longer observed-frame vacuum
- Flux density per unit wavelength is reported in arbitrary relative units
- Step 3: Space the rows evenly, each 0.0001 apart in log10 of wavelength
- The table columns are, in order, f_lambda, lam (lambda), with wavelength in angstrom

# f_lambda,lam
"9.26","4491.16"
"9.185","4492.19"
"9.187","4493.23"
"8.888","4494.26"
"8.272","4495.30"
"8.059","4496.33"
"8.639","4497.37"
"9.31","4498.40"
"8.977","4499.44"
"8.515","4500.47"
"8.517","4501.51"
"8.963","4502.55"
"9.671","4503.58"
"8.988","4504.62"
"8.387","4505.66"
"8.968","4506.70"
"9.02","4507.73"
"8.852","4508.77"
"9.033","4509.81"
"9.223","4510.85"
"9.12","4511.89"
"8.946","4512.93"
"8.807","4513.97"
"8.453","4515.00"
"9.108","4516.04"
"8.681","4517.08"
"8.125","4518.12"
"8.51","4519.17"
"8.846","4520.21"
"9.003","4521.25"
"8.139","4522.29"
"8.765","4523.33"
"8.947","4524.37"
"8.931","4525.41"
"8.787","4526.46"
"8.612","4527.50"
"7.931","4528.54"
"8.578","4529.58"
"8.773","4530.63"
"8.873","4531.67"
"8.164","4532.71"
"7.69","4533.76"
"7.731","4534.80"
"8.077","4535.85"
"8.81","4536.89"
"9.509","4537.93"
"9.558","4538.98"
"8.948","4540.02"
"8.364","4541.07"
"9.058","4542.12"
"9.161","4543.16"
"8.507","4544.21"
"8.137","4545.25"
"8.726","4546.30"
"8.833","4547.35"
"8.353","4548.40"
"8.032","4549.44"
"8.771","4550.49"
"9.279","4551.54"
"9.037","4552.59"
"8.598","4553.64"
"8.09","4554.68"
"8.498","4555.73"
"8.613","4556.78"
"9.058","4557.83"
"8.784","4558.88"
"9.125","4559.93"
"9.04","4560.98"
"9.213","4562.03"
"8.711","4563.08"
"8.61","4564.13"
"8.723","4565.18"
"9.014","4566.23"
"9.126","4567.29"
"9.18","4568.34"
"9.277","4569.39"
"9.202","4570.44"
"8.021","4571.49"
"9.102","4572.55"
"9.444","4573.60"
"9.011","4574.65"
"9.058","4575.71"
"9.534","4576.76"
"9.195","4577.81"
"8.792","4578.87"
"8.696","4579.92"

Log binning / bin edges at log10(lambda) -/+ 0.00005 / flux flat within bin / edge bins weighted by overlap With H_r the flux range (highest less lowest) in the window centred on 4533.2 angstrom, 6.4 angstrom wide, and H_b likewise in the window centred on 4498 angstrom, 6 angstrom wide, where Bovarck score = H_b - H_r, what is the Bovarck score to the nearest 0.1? 0.1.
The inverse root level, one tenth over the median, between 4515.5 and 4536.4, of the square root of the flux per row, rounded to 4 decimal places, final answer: 0.0340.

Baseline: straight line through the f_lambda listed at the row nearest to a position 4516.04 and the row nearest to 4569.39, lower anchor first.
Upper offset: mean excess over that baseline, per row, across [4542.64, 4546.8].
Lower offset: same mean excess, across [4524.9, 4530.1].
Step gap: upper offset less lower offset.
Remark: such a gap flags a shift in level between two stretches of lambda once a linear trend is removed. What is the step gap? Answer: 0.01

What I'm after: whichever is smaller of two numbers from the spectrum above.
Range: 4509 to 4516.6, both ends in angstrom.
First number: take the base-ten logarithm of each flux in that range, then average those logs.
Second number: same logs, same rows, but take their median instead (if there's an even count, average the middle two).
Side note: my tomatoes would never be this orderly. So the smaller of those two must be 0.952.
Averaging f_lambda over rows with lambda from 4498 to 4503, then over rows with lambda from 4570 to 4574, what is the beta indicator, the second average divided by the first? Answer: 1.01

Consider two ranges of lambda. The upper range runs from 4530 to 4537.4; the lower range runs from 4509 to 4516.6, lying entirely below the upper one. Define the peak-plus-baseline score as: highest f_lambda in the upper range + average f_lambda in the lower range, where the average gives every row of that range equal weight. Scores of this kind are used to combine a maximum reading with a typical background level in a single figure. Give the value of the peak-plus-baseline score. 17.8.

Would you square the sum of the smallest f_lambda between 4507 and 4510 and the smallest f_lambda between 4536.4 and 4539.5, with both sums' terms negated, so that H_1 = 312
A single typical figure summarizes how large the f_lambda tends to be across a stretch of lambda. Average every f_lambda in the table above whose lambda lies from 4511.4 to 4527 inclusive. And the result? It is 8.74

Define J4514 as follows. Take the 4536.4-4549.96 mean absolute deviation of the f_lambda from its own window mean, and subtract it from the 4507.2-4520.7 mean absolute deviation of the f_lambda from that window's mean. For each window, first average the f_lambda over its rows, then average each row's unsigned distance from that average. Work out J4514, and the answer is -0.15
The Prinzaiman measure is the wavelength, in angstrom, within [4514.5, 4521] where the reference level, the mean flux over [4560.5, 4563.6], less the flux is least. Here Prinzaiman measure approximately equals 4516.04 angstrom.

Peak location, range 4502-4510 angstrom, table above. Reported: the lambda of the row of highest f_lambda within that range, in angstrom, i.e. 4503.58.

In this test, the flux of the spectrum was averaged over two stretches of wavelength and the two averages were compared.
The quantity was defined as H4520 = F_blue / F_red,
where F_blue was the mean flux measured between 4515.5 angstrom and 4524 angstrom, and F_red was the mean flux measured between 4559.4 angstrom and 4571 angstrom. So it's 0.96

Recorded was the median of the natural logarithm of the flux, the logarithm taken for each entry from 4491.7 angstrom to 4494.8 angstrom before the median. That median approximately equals 2.22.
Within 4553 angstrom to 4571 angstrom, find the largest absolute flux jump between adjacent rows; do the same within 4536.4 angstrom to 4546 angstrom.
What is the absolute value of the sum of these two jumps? 1.2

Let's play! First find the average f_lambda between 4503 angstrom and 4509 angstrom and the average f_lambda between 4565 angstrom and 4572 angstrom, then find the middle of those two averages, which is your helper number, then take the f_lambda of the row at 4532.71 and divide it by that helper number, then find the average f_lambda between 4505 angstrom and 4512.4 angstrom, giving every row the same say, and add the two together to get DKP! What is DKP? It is 9.85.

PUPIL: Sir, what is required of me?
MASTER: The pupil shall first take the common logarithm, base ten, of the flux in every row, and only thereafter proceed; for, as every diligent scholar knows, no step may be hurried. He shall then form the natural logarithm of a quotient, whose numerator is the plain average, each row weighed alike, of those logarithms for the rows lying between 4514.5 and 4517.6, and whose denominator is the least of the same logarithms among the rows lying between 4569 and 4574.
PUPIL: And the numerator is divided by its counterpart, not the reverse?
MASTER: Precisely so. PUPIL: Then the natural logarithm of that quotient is 0.041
